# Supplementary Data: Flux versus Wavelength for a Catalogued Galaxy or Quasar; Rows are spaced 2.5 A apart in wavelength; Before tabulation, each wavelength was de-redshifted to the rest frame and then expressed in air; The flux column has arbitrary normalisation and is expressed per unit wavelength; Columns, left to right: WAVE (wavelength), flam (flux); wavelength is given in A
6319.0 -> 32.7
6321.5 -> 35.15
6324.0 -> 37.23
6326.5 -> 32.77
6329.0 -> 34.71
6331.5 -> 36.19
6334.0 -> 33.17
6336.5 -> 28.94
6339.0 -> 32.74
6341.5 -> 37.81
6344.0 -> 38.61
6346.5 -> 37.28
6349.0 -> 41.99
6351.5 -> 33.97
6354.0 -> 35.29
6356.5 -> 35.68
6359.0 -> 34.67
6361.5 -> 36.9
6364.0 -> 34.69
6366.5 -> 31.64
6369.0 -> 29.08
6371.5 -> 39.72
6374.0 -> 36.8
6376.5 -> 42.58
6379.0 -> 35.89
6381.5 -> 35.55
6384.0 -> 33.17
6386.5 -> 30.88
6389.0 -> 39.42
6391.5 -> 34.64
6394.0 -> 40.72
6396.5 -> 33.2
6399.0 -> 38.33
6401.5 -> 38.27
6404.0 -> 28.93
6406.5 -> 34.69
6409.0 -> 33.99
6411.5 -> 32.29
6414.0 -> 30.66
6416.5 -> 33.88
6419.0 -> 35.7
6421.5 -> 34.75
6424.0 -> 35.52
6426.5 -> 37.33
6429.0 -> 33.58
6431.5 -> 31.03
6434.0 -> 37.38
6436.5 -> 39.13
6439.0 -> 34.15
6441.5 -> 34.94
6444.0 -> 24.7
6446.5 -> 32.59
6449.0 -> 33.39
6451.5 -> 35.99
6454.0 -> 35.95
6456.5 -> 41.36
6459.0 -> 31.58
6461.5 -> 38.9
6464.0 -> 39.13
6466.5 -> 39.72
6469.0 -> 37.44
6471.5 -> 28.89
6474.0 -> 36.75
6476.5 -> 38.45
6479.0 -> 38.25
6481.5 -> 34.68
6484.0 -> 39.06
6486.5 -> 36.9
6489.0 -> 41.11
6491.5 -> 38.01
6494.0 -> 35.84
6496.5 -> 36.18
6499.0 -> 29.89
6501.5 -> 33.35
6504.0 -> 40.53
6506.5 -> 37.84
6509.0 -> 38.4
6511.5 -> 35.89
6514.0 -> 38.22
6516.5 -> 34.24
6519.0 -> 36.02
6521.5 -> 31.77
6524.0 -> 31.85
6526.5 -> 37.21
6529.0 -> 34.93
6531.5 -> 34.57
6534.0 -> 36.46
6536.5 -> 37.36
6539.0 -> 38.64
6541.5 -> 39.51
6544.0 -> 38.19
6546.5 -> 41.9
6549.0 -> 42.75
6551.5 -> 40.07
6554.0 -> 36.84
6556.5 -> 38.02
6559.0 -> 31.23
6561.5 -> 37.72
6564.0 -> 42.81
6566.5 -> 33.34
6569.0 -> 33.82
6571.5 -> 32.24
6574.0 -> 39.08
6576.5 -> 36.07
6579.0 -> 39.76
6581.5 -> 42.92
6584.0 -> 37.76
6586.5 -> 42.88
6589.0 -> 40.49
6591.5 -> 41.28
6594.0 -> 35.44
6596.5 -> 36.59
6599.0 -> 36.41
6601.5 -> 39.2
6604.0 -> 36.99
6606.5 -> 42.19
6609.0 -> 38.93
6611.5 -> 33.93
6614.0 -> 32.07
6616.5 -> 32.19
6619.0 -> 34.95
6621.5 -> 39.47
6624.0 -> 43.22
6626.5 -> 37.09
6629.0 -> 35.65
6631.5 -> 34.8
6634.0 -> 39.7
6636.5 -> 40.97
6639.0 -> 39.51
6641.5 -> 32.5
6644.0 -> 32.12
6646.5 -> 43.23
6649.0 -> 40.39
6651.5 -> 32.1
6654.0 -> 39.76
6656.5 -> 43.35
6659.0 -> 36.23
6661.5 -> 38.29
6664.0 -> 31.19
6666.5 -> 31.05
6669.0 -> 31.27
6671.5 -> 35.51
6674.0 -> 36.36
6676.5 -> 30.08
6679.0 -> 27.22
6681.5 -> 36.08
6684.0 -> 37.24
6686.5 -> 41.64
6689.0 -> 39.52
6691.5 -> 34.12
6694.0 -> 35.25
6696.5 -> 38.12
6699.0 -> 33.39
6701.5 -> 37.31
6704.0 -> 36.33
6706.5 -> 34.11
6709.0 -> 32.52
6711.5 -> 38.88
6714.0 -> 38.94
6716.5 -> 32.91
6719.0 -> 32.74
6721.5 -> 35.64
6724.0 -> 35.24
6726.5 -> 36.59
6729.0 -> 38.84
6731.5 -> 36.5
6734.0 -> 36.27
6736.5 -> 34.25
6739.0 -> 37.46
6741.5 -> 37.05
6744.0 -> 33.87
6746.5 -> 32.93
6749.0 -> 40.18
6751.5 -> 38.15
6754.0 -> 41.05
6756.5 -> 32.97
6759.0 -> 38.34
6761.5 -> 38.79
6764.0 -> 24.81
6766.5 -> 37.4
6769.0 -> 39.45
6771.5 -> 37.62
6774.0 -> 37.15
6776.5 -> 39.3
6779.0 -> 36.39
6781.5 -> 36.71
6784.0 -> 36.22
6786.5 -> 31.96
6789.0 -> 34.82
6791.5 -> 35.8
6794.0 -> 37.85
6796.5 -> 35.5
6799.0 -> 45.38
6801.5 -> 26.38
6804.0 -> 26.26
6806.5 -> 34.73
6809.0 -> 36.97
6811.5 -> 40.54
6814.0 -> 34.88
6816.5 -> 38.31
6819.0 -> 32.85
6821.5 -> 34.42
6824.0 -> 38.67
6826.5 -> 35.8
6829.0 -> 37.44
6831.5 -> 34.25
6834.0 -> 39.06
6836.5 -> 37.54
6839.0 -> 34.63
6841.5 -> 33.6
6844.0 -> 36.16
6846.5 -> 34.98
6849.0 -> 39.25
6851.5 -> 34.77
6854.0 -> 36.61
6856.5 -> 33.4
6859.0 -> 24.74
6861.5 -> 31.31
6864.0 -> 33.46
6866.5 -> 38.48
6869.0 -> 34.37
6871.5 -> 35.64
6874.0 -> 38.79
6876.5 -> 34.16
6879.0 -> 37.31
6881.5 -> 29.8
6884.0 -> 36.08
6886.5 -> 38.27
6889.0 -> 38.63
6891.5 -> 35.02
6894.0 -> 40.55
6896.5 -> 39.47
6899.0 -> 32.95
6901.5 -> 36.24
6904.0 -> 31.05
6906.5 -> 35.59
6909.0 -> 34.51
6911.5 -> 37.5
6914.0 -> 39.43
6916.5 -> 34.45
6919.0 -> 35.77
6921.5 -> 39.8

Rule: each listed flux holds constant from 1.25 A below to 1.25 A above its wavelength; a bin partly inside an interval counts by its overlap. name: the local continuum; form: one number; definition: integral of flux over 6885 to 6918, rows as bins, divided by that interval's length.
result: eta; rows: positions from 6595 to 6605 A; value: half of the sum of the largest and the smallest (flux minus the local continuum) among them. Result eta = 1.38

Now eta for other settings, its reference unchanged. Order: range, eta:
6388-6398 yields 0.53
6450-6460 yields 0.04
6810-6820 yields 0.27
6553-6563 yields -1.80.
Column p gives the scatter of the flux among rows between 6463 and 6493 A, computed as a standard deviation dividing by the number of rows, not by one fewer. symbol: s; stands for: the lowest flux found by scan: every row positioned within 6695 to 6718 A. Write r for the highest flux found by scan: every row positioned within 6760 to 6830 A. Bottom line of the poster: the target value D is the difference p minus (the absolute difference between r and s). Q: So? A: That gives -9.9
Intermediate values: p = 3.0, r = 45.38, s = 32.52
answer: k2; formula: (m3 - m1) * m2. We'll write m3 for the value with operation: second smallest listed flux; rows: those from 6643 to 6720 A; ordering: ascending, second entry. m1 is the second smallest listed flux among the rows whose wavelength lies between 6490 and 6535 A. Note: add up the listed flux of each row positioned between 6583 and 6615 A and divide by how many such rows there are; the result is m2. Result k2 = -64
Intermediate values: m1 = 31.77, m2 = 38.0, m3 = 30.08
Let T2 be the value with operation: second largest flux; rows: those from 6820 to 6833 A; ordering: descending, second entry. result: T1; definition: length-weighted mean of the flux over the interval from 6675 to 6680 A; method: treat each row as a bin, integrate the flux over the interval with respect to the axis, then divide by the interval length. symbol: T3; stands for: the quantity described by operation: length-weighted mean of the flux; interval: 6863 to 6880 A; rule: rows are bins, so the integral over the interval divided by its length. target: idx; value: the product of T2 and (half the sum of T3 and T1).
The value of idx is 1220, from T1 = 29.1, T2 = 37.44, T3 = 36.0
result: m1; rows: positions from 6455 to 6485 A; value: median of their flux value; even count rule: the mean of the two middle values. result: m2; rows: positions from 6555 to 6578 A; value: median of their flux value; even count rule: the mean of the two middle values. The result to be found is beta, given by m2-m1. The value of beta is -2.3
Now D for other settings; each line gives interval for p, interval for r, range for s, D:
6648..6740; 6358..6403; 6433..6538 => -14.5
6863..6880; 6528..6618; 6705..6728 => -8.4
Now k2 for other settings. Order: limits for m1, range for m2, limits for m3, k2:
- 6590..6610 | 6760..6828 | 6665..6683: -226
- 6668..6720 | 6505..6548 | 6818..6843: 129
